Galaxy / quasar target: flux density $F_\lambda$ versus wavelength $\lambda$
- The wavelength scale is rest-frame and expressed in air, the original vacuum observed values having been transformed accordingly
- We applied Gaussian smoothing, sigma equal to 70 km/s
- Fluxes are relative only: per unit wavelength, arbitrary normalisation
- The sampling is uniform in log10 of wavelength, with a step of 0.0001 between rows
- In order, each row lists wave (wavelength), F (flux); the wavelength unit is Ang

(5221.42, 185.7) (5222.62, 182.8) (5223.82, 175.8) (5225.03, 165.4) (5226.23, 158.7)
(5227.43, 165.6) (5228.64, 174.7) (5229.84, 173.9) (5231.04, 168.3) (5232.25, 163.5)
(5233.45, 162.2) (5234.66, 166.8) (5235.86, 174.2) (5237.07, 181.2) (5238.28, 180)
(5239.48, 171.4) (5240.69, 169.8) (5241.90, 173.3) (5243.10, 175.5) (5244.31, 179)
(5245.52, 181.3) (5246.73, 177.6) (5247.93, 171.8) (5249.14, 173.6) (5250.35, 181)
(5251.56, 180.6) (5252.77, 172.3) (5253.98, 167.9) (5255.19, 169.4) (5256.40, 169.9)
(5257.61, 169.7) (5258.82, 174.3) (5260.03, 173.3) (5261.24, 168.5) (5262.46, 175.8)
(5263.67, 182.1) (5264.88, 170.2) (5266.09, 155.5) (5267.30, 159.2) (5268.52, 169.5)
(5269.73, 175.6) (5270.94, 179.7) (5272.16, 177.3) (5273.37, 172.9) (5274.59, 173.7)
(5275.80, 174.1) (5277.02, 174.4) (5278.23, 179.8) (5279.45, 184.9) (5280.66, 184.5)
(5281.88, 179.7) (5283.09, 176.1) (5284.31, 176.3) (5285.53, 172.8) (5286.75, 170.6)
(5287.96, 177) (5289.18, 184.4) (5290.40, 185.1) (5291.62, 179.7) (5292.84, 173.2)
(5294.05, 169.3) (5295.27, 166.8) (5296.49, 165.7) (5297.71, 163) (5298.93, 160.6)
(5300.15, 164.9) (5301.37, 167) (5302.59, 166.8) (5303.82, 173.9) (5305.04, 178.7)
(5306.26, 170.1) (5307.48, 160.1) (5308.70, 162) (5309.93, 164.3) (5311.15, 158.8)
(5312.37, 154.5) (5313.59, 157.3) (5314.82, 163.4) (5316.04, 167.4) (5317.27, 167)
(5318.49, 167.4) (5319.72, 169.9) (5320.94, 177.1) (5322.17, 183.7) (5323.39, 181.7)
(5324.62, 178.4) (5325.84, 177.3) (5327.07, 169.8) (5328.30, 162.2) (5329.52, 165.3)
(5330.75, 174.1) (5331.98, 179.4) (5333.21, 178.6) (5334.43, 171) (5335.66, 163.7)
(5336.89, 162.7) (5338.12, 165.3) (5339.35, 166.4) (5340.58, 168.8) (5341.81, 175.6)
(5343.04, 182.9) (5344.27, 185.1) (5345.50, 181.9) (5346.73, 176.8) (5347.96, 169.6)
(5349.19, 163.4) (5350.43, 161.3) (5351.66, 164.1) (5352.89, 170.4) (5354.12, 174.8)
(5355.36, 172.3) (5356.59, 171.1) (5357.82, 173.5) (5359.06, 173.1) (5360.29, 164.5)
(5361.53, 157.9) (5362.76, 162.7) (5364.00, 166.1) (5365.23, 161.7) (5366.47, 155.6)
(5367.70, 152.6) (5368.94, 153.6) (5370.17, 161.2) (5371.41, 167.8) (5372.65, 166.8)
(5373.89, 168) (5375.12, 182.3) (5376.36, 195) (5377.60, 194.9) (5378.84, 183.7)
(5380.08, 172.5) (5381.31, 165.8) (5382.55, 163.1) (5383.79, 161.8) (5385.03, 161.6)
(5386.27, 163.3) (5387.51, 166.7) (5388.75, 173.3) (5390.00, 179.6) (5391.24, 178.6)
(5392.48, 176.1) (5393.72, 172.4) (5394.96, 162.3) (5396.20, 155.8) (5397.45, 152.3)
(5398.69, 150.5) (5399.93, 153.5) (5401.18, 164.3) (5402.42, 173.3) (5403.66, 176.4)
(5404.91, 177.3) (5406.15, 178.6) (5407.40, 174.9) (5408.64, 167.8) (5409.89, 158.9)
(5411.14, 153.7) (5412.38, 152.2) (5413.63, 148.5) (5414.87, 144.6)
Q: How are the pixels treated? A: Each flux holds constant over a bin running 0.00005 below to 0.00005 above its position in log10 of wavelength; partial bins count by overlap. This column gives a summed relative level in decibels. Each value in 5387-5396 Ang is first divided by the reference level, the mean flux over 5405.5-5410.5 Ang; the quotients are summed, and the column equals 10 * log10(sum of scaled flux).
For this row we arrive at 8.52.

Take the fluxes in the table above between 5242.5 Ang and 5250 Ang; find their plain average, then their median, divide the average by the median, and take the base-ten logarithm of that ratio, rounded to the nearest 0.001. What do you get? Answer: 0.000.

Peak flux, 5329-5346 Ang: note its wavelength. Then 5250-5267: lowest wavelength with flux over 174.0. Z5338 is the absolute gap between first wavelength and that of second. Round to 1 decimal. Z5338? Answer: 93.9 Ang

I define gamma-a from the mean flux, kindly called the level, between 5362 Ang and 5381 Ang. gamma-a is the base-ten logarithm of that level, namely 2.23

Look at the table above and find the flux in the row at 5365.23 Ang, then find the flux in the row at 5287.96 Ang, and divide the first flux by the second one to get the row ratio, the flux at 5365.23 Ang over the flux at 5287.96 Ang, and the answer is 0.91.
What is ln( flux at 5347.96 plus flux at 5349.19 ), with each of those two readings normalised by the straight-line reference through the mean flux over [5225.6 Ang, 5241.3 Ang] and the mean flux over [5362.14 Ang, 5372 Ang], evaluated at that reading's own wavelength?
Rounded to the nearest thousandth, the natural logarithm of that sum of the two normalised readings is 0.723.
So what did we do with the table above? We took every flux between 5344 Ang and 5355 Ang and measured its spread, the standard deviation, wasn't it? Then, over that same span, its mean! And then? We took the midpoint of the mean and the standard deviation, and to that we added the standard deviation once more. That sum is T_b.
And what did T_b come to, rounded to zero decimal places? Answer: 98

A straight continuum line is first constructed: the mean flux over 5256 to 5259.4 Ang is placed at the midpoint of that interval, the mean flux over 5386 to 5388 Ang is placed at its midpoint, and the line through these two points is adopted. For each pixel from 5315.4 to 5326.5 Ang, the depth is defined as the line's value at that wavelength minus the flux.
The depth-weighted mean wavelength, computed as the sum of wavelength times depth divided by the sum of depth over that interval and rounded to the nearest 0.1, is 5323.6 Ang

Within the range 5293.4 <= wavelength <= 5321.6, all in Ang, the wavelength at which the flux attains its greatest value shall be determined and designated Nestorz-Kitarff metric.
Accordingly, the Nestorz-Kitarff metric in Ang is 5305.04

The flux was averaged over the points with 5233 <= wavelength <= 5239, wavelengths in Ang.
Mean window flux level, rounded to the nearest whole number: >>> 173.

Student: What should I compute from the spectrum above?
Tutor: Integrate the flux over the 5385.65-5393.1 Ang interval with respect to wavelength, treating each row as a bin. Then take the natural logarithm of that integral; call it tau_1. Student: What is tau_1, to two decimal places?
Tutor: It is 7.16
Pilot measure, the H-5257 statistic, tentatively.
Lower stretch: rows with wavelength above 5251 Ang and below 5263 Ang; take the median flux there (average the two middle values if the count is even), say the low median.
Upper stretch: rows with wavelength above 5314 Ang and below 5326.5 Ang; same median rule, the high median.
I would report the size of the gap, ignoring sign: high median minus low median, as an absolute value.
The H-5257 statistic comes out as 2.4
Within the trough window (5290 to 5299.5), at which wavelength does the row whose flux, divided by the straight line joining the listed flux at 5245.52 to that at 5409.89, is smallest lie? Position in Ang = 5298.93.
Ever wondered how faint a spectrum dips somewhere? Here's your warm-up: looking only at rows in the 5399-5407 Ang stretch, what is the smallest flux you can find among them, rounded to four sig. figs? 153.5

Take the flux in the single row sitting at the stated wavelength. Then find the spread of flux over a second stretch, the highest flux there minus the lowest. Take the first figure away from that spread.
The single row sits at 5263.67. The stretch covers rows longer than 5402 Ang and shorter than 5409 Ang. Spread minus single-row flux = -171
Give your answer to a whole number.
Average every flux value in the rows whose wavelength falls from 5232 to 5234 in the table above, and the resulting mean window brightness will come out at 163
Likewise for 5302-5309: 169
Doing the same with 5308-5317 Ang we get 161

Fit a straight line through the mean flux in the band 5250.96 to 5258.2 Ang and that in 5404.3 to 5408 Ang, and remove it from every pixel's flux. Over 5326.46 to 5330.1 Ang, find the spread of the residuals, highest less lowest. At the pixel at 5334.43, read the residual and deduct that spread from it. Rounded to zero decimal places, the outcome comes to -11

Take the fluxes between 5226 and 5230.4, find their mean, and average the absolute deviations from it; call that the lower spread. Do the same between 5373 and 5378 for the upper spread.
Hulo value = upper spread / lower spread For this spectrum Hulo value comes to 1.63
